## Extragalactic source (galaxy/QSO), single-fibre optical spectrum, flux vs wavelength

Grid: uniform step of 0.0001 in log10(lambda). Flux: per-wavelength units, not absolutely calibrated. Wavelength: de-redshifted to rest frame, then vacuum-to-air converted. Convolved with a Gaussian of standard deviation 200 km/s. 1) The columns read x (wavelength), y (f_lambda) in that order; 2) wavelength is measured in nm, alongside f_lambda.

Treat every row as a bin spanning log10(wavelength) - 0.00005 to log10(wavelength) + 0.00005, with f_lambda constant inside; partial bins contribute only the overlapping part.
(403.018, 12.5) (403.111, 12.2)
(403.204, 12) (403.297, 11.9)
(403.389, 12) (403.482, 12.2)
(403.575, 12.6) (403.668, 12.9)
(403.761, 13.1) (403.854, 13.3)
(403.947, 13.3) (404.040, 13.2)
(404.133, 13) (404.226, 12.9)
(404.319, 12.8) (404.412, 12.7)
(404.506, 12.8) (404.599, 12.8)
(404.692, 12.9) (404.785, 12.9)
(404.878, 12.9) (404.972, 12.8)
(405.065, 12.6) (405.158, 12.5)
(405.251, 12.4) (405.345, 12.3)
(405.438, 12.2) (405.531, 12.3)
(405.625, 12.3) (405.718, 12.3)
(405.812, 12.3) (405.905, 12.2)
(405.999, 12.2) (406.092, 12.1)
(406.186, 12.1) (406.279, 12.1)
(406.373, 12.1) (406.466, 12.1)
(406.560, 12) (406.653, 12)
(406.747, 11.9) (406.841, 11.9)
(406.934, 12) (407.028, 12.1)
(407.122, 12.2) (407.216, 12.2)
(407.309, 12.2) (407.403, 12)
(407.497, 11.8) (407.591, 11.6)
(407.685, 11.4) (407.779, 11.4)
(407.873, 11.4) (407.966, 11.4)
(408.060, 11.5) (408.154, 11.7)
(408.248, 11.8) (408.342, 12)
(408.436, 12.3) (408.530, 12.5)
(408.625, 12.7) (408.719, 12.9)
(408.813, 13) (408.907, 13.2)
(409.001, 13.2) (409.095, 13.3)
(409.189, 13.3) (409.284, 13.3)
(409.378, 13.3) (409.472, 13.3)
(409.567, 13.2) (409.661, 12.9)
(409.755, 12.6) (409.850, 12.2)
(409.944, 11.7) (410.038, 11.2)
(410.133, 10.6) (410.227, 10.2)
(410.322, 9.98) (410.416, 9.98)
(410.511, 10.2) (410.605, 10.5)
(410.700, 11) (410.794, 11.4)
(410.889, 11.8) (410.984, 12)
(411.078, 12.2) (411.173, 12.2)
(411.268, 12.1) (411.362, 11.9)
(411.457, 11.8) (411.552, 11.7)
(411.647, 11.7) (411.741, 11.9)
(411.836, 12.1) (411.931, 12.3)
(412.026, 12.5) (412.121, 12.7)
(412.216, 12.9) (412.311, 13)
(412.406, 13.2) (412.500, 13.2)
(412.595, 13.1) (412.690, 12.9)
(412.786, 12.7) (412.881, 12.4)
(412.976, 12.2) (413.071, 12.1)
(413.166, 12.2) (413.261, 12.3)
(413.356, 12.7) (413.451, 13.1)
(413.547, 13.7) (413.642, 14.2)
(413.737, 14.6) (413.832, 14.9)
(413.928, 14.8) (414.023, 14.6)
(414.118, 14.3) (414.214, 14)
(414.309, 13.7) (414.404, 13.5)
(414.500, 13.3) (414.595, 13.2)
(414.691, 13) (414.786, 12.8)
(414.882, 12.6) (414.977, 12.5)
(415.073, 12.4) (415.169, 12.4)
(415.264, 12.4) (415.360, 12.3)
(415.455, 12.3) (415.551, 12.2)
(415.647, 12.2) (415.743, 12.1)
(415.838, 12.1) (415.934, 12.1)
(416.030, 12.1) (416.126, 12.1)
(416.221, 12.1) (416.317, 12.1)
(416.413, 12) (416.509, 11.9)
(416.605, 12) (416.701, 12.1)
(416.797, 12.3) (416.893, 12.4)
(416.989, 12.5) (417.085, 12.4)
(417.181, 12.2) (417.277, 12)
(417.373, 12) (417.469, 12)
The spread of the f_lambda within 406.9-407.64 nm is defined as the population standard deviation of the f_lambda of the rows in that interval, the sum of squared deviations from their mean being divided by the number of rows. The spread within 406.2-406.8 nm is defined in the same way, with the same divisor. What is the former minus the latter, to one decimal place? 0.1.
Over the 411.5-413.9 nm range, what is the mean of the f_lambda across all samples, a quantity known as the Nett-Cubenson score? 12.8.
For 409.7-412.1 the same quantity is 11.5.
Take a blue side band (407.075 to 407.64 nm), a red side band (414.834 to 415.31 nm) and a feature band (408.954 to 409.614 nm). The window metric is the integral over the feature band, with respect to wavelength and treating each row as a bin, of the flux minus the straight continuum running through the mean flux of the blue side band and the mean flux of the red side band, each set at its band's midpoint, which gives 0.8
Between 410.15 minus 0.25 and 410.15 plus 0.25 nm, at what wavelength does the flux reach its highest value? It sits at 409.944 nm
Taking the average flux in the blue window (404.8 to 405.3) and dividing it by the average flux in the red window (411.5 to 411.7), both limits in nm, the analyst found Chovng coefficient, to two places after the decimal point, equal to 1.08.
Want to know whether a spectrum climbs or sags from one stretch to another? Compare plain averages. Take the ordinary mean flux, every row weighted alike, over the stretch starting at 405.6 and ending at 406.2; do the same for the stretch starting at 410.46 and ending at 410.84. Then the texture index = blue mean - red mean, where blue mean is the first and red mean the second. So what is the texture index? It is 1.4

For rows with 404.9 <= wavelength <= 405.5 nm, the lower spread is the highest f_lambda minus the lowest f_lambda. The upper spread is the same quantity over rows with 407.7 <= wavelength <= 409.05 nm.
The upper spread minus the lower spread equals 1.2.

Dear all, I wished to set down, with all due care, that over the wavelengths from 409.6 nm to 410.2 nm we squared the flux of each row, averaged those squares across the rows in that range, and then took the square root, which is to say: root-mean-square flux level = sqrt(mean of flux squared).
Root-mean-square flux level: 11.89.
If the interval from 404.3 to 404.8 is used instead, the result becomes 12.82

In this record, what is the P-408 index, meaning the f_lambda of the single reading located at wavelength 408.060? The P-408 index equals 11.5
